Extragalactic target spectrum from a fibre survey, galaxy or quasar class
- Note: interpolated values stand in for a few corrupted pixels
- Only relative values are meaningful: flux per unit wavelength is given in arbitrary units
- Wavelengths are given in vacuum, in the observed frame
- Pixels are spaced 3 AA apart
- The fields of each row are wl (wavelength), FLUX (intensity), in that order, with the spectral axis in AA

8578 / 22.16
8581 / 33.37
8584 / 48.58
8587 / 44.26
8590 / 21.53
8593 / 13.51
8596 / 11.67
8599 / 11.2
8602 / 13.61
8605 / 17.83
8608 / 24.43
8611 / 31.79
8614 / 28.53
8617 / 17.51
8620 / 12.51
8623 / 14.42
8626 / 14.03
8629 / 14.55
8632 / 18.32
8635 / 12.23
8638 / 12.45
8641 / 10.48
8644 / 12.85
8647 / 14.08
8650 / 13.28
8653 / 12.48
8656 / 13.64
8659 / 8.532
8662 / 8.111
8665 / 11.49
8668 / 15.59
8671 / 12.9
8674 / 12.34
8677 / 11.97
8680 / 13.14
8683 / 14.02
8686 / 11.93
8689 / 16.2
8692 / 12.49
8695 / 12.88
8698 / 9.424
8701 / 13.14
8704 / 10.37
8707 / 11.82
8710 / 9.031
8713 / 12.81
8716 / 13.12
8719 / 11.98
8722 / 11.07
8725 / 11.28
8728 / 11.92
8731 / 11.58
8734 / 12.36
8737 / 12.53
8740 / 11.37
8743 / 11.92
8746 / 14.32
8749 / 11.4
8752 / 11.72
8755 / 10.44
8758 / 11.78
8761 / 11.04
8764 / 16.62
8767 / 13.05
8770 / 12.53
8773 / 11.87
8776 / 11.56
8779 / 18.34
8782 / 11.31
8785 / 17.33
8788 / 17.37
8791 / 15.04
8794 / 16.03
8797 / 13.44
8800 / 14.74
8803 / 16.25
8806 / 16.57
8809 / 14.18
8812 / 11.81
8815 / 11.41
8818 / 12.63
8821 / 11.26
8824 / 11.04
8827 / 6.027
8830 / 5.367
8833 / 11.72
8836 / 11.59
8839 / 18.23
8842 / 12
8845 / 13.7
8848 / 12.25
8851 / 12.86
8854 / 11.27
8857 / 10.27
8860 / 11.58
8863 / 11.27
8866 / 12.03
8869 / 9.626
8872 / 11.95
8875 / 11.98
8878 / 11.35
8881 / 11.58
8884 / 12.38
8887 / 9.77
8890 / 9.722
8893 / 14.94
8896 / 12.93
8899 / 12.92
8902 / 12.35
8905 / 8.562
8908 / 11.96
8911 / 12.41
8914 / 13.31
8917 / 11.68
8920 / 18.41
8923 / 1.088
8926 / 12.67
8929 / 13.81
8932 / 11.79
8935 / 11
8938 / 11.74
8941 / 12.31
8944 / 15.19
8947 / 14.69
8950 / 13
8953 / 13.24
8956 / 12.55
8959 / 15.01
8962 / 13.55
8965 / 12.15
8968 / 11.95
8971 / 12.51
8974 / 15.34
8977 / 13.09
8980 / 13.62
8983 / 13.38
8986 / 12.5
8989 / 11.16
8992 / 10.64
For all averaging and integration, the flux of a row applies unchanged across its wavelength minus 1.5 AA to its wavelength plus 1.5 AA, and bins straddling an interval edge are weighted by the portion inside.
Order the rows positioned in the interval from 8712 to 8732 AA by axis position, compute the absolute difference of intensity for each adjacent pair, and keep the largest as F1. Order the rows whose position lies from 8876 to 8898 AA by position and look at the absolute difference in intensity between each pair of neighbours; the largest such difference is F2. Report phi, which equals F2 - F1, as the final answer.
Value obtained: 4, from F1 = 1.1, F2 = 5.2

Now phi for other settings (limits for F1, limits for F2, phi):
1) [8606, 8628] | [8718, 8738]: -10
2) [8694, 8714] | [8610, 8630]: 7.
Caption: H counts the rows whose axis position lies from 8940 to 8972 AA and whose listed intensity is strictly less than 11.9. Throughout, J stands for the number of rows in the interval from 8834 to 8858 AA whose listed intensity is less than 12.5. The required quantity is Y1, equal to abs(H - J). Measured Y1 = 5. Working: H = 0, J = 5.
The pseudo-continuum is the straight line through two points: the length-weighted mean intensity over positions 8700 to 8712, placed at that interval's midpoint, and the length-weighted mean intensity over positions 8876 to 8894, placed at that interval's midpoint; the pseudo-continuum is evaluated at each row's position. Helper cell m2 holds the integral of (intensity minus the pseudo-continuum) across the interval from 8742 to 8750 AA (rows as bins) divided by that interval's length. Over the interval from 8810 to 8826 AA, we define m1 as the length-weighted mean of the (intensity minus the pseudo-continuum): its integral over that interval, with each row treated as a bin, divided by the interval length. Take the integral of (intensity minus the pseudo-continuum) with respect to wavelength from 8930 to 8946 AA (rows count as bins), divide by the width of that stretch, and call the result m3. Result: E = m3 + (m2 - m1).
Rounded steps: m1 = 0.2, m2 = 1.5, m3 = 0.8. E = 2.2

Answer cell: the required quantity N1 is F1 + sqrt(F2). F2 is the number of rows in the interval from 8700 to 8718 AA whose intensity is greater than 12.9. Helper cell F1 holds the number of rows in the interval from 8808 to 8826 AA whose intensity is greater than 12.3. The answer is 3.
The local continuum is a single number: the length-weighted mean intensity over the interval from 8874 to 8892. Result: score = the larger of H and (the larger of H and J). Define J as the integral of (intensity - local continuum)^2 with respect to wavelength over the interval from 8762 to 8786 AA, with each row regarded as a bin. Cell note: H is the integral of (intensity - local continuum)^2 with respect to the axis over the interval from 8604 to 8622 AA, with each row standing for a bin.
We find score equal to 2933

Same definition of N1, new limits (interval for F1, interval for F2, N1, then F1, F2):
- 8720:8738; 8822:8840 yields 3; 2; 1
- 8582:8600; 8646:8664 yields 6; 4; 3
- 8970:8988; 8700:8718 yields 7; 6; 2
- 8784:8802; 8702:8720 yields 7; 6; 1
